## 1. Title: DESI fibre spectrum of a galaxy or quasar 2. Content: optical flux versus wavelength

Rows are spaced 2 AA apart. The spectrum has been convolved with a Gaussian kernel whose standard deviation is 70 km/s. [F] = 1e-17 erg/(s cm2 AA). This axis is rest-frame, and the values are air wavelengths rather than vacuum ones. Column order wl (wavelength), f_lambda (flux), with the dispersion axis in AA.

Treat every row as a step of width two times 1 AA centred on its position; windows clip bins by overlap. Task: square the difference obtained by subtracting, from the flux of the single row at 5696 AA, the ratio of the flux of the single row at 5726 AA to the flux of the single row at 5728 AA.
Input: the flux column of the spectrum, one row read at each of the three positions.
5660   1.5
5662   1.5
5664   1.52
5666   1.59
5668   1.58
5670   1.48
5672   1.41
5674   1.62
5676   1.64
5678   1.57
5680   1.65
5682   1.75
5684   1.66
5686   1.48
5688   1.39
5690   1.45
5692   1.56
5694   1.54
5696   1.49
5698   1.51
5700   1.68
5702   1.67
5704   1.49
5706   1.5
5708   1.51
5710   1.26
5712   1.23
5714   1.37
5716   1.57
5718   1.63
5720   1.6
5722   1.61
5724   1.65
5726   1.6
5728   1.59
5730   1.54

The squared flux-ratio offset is 0.23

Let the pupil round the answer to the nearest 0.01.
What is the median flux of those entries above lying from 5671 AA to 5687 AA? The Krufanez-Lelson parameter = 1.63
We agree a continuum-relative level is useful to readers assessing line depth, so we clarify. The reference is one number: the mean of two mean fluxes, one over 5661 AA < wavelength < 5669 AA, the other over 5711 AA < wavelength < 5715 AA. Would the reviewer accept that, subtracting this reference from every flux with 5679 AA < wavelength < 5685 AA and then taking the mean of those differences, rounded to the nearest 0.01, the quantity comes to 0.26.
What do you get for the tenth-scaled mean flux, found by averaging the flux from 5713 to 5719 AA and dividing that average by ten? 0.152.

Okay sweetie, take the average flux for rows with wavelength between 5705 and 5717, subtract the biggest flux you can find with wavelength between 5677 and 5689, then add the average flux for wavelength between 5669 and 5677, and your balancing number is 1.19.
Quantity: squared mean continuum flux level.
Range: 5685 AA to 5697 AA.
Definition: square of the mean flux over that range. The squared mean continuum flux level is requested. 2.21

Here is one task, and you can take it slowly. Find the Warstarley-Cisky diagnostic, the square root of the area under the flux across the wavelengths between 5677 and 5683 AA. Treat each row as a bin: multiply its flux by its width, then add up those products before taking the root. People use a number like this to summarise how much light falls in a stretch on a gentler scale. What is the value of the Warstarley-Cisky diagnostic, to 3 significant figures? 3.15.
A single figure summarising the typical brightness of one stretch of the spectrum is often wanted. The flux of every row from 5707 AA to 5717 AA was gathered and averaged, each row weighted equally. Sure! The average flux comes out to 1.39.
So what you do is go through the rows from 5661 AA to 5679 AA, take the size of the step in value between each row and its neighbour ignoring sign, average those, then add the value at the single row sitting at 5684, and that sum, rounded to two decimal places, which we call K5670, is 1.73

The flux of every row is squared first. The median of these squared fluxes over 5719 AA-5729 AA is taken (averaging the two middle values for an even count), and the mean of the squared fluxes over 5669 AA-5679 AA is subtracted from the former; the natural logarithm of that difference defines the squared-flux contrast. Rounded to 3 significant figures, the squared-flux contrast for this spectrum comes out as -1.78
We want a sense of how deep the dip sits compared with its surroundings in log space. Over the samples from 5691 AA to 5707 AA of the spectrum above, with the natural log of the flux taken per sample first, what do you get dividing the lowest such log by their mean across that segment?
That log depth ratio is 0.91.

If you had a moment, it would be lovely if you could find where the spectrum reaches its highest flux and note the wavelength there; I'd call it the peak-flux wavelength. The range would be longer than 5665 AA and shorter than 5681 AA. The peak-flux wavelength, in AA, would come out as 5680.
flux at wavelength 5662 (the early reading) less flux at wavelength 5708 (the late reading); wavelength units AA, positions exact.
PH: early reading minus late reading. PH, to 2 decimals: -0.01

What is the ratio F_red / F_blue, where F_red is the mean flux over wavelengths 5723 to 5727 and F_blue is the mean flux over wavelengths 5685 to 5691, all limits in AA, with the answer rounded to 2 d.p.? 1.13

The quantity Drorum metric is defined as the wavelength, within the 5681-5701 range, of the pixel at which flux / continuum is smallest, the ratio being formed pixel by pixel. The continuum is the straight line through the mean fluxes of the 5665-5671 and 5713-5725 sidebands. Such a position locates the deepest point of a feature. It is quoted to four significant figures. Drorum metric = 5688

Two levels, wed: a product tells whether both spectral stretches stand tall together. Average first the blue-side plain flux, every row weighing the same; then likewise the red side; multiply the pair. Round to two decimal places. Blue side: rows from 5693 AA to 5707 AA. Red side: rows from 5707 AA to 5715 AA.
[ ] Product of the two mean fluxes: 2.09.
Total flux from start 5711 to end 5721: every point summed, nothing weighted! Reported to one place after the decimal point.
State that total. 7.4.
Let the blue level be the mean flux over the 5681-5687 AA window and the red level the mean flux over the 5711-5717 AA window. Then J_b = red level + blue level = 3.02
